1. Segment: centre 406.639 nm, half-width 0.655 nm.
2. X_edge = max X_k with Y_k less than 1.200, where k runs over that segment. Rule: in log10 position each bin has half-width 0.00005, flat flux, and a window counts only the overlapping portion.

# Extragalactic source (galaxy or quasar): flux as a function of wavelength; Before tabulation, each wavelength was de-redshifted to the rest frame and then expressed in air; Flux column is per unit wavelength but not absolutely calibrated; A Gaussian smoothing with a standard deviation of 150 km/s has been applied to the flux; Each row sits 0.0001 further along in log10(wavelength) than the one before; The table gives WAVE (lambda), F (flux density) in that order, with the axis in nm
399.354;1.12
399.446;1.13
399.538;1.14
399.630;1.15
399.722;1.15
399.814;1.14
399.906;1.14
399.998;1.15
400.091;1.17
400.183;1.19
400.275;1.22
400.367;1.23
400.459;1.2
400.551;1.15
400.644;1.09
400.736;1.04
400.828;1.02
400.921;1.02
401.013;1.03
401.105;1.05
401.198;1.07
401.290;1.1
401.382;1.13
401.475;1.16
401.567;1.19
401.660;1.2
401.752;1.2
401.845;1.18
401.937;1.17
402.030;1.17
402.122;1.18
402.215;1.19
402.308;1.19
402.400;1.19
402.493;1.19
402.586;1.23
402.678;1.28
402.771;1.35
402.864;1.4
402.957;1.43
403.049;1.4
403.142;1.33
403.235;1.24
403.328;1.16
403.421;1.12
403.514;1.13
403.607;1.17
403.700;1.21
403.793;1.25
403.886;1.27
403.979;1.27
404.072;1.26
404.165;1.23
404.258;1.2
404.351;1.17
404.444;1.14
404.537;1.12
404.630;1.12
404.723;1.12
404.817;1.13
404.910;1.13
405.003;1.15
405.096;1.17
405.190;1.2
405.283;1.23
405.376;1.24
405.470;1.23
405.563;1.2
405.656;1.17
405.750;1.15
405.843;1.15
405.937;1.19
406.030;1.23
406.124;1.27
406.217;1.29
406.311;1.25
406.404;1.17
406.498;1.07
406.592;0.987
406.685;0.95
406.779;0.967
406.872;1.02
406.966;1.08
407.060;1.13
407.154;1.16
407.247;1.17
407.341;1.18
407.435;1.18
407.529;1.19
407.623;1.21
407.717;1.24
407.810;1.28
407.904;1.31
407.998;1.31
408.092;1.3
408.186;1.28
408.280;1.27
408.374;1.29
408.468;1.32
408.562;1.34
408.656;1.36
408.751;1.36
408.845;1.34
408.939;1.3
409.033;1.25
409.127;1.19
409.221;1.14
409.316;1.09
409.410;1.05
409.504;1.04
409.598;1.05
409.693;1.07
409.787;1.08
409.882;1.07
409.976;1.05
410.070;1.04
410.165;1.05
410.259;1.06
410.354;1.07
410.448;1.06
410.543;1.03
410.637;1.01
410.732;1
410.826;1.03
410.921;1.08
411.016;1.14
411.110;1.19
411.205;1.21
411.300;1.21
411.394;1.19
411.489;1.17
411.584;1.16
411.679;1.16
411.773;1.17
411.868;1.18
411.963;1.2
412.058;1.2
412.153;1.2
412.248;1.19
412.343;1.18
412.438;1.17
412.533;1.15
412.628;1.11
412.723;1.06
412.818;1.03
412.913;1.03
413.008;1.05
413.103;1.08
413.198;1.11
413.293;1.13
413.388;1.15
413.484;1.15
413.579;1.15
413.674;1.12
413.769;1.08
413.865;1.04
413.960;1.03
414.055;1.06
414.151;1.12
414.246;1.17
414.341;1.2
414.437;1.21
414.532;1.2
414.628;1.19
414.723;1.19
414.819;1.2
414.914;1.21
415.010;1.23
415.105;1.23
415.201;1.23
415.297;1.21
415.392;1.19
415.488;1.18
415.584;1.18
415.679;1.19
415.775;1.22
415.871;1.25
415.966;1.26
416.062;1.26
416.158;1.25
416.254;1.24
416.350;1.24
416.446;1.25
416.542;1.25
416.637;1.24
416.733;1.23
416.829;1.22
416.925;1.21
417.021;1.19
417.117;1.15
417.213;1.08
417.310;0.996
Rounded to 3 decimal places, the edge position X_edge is 407.247 nm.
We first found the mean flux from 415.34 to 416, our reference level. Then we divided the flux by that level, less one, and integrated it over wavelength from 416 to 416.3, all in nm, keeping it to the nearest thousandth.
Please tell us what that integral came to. 0.010 nm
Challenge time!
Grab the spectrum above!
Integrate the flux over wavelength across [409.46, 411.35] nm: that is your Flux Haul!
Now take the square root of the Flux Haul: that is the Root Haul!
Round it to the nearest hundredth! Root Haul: 1.43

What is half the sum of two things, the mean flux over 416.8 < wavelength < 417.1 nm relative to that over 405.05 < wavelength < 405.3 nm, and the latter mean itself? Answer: 1.10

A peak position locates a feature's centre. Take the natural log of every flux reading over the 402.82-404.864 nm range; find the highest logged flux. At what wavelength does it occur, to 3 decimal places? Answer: 402.957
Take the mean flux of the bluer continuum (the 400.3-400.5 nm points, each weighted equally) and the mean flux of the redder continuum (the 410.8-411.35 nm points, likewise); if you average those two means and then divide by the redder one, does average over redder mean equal 1.03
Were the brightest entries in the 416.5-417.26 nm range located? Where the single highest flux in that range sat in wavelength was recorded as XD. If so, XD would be 416.542 nm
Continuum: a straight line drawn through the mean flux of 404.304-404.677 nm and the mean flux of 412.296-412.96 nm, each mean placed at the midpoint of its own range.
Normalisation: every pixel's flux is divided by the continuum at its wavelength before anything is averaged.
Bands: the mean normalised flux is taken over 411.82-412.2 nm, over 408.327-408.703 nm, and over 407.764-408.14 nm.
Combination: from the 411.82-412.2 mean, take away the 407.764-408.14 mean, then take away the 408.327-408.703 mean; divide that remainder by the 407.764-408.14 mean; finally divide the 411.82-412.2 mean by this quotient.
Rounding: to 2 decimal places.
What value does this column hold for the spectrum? -0.99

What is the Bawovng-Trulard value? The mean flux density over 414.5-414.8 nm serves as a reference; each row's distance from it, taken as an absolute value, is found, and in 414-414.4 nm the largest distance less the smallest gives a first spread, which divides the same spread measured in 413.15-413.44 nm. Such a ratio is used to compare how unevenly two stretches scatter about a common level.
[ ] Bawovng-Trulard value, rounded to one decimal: 0.3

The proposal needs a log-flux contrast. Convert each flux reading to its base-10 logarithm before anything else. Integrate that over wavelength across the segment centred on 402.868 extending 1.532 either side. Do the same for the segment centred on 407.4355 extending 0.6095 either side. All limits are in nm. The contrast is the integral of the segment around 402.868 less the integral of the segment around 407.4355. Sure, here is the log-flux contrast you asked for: 0.18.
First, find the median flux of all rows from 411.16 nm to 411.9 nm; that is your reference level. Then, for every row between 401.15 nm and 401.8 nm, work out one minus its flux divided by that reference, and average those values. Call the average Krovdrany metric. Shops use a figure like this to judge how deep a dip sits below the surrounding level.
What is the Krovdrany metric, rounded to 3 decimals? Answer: 0.021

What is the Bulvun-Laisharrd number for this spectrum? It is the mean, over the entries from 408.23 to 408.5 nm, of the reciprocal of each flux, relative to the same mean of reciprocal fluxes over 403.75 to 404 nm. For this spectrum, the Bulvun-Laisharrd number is 0.98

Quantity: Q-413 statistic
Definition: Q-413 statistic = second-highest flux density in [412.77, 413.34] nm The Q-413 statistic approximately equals 1.11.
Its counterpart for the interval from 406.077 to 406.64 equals 1.27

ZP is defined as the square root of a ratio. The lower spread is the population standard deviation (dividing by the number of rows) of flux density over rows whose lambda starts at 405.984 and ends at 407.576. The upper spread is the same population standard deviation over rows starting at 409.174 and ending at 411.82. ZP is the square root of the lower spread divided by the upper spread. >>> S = 1.3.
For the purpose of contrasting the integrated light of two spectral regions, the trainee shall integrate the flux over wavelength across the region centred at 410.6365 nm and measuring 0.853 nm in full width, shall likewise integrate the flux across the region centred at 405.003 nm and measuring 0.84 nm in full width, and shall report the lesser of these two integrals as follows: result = 0.90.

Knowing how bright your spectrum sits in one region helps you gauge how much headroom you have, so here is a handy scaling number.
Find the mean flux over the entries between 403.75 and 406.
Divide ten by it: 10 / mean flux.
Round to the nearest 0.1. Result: 8.4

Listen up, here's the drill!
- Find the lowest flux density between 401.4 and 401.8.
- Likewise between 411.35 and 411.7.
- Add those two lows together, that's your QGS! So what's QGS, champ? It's 2.32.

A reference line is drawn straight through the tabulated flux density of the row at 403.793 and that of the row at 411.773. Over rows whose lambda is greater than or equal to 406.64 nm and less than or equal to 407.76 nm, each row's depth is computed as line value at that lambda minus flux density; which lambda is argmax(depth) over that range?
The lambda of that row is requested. 406.685 nm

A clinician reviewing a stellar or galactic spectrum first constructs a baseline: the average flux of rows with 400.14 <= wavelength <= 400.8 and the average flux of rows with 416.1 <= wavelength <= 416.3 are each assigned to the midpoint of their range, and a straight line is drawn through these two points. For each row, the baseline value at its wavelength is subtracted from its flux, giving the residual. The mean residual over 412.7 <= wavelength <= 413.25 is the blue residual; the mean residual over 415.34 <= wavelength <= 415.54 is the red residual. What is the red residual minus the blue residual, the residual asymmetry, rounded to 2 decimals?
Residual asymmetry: 0.11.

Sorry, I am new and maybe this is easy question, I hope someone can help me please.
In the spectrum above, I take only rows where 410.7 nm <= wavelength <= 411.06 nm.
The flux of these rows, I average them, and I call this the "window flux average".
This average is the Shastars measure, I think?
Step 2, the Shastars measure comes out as 1.06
